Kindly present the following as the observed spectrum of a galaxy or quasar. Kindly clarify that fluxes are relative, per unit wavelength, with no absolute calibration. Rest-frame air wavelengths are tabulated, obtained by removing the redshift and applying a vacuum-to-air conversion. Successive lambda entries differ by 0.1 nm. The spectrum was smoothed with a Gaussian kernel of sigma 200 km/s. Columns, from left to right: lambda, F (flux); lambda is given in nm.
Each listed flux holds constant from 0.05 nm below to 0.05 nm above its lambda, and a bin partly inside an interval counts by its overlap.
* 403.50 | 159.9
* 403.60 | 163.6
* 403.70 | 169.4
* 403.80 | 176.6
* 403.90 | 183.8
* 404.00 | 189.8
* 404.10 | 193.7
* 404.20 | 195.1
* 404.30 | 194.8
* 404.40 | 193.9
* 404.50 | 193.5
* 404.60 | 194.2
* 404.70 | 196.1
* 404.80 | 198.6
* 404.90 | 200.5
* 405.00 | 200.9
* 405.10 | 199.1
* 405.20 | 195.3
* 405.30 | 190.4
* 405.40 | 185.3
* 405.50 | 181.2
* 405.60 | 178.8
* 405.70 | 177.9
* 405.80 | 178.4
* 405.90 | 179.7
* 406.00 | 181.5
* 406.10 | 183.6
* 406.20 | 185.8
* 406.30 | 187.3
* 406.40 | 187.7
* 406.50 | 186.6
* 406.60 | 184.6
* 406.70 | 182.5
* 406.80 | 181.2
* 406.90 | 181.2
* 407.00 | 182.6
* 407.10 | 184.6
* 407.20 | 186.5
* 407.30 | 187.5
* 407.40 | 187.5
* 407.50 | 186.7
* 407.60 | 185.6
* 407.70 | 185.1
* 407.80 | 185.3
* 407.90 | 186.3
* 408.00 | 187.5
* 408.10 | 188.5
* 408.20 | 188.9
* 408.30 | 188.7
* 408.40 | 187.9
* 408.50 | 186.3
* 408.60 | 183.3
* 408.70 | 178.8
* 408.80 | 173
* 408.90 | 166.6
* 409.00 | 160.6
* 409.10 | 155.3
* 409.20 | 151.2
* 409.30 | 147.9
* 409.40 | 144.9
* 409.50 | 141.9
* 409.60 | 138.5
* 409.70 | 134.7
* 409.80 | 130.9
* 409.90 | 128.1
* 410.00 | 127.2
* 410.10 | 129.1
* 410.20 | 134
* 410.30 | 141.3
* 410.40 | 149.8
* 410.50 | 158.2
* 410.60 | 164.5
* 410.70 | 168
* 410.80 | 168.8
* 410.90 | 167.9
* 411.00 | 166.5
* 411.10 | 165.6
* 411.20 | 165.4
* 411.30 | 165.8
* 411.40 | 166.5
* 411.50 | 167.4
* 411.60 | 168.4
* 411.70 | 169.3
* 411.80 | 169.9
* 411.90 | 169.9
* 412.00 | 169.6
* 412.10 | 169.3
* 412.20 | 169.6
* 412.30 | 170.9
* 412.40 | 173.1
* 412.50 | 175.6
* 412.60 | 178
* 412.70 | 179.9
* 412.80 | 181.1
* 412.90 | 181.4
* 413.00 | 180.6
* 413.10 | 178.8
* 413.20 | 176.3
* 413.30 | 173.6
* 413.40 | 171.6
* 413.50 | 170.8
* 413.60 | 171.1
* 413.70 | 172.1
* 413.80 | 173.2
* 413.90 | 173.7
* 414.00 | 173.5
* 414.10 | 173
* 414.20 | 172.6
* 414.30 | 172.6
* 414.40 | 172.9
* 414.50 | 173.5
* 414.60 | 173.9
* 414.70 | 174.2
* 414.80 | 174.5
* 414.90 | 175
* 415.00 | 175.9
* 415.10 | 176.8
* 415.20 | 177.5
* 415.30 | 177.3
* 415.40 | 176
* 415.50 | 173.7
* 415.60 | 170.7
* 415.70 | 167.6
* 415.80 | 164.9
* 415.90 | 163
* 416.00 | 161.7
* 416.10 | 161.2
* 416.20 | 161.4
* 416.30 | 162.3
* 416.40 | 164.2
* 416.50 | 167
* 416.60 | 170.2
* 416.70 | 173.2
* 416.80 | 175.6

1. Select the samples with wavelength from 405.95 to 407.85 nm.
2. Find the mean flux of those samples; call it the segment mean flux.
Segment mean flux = 185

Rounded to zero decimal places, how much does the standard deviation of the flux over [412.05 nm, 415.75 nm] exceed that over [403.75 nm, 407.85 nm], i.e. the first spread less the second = -3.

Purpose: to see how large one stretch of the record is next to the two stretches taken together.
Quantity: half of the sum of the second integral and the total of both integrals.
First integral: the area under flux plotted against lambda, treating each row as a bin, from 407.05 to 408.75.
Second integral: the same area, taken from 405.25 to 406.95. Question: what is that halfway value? 470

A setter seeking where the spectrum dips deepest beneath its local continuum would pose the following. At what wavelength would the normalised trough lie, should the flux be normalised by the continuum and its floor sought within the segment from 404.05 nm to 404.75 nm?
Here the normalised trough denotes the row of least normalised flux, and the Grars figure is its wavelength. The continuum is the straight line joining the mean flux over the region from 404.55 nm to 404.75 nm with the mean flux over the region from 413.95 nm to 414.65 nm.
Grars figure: 404.10 nm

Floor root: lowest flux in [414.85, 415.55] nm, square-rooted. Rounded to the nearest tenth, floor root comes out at 13.2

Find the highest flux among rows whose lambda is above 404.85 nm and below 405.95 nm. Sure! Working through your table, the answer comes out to 200.9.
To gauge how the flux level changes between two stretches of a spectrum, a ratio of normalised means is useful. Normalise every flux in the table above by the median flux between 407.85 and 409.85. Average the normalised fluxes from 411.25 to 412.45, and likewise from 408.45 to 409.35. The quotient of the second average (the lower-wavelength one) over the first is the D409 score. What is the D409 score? 0.99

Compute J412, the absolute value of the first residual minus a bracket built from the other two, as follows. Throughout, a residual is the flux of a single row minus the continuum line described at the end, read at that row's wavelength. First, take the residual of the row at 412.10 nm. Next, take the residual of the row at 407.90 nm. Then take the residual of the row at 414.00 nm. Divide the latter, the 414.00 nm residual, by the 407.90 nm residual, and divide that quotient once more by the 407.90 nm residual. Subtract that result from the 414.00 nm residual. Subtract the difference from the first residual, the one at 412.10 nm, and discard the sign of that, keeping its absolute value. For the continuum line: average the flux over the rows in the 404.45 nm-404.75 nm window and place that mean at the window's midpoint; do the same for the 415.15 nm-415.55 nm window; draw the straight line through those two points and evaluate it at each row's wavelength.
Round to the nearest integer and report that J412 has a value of 8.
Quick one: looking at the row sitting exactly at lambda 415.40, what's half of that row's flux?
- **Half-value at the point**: 88.0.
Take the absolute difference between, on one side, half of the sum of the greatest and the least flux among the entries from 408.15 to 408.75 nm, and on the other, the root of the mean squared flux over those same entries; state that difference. 1.8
